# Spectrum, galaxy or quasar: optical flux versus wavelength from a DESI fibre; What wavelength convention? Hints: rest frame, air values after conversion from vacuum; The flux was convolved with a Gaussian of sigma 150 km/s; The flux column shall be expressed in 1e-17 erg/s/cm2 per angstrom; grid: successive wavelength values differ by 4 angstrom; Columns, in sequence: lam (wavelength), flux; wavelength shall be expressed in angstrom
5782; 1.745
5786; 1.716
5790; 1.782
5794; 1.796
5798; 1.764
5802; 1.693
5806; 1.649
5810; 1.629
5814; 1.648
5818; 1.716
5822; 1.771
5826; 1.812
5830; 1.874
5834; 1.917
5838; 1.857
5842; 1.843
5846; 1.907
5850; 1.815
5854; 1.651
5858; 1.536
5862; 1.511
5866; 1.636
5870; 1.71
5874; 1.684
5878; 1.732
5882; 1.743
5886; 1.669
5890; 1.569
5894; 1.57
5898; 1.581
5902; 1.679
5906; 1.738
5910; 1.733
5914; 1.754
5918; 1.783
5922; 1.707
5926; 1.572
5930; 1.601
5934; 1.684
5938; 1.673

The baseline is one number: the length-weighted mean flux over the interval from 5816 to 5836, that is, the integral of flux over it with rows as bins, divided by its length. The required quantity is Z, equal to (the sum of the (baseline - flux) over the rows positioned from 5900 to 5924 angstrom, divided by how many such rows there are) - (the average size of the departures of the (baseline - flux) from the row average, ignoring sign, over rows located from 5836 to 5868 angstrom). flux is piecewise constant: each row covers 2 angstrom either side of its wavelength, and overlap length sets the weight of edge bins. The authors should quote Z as -0.05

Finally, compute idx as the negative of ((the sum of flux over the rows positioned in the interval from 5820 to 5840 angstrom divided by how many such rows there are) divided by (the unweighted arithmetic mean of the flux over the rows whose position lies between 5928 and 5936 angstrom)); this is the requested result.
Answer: -1.12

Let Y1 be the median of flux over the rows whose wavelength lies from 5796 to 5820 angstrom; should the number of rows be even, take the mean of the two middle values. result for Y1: 1.67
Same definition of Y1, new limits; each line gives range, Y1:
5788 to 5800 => 1.78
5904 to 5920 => 1.75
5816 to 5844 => 1.84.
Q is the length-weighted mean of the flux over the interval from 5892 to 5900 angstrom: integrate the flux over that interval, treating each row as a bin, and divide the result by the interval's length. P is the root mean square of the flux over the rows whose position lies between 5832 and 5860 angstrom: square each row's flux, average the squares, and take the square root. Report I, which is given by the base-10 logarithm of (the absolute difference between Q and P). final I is -0.7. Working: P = 1.79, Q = 1.58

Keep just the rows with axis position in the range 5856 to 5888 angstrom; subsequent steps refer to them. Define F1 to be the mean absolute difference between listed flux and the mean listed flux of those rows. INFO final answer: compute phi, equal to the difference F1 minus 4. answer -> -3.93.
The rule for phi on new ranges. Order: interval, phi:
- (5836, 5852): -3.97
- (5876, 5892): -3.94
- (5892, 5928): -3.93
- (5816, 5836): -3.94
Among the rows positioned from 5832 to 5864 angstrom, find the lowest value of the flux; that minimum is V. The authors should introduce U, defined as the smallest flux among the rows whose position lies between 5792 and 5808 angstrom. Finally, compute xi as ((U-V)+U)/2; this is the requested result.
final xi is 0.89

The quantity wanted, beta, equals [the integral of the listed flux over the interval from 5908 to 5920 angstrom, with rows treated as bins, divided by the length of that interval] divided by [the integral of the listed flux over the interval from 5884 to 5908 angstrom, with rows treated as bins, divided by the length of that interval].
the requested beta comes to 1.07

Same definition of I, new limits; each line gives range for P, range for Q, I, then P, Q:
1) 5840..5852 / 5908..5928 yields -0.8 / 1.86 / 1.71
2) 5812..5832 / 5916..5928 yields -1.1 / 1.77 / 1.69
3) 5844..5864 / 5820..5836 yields -0.8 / 1.69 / 1.84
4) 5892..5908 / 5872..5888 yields -1.2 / 1.64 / 1.71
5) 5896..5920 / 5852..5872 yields -1.0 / 1.71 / 1.61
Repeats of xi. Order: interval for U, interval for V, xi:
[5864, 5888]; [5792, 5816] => 0.82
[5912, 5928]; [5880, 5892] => 0.79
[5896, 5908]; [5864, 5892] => 0.80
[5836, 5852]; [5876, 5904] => 1.03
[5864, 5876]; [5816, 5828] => 0.78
